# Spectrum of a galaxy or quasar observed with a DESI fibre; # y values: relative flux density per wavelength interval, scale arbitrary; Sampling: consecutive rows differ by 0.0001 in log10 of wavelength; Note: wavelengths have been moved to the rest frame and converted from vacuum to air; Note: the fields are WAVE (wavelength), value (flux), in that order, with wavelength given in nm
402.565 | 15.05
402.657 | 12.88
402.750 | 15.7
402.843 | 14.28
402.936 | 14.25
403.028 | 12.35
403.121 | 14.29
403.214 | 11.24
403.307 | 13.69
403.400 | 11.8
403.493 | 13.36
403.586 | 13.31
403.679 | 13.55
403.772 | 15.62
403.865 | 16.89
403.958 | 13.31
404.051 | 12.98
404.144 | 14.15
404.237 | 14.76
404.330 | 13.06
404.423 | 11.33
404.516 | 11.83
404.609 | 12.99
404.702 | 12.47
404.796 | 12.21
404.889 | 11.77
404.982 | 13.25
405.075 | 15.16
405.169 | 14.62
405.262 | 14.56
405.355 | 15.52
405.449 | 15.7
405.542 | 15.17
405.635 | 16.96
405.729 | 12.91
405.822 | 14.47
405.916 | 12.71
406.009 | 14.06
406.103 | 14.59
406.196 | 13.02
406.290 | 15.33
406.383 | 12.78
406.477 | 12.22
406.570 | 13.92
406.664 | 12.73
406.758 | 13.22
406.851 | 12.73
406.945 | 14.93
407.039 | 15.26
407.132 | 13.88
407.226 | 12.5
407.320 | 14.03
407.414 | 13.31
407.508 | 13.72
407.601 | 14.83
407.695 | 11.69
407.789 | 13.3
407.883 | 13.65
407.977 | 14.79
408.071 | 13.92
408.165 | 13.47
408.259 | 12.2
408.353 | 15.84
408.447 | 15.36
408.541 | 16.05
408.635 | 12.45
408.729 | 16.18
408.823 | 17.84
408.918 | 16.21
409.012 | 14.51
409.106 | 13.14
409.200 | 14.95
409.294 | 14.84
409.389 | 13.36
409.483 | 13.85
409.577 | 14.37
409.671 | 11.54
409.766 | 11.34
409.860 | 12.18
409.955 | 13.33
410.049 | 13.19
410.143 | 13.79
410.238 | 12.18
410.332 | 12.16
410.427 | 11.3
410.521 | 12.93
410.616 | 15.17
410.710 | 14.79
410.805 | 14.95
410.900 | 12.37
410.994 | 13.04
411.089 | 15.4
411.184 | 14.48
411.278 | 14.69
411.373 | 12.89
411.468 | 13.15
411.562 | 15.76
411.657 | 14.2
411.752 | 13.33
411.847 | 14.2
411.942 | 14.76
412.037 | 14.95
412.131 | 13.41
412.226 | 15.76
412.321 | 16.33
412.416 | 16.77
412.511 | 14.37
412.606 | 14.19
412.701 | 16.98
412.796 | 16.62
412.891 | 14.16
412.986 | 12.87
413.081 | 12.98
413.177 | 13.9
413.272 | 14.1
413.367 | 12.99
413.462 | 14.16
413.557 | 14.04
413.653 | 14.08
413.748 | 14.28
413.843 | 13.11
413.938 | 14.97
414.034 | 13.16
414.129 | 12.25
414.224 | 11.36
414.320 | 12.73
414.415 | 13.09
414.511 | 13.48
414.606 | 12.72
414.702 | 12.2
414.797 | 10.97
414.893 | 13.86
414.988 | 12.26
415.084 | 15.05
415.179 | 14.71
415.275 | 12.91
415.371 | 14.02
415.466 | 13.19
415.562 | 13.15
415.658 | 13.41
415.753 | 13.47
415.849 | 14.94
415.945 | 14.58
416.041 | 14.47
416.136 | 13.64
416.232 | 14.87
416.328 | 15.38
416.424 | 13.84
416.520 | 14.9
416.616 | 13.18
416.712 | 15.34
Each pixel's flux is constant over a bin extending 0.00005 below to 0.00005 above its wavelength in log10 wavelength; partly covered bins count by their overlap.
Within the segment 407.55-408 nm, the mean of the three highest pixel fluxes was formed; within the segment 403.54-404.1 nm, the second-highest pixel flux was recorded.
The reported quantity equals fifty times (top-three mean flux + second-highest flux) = 1502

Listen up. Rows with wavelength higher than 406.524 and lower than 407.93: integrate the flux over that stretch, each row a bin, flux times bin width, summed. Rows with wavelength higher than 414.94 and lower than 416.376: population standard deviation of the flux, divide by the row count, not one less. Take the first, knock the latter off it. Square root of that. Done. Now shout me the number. 4.27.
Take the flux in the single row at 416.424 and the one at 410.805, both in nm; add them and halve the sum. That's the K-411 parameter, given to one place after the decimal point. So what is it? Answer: 14.4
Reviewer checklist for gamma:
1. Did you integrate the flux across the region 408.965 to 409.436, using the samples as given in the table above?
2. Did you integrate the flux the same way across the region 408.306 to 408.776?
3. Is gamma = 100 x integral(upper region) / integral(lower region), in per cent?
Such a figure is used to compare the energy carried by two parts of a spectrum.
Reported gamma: 93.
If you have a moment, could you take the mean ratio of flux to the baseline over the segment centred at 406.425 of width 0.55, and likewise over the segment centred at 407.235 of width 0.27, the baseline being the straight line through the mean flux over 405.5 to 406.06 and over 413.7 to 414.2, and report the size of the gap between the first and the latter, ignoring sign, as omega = 0.01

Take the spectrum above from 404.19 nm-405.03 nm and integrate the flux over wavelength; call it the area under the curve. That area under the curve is 10.6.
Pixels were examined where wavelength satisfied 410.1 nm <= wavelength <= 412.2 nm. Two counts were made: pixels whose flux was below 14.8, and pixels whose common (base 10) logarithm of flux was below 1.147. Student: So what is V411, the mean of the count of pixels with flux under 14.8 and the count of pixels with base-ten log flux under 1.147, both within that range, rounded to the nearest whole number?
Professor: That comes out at 14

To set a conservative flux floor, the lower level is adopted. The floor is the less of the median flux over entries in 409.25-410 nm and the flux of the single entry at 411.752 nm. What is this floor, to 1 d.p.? 13.3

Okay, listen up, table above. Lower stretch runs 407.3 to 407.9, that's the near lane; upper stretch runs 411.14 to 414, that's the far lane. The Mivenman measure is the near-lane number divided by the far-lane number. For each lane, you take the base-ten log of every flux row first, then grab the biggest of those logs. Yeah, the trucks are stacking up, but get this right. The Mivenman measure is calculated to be 0.95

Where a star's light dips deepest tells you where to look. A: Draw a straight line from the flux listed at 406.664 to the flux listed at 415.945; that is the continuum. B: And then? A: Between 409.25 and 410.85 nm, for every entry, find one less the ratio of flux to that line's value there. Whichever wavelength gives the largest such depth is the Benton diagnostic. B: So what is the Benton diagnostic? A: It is 410.427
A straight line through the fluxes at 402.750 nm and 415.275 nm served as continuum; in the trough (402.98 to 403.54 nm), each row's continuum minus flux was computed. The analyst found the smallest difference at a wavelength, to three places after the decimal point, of 403.121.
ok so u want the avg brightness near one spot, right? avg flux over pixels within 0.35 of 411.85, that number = 14.4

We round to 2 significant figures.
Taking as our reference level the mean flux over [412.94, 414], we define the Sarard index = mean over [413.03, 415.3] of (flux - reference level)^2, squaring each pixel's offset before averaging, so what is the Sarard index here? 1.3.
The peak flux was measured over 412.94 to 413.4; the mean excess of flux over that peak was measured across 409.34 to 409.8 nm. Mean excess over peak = -1.2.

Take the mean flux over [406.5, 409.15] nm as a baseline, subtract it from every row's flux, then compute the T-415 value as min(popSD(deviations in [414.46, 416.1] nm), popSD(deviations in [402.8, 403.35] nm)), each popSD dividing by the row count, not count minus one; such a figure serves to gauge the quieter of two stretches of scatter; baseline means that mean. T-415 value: 1.06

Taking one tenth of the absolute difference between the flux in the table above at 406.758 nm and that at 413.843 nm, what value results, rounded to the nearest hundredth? 0.01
